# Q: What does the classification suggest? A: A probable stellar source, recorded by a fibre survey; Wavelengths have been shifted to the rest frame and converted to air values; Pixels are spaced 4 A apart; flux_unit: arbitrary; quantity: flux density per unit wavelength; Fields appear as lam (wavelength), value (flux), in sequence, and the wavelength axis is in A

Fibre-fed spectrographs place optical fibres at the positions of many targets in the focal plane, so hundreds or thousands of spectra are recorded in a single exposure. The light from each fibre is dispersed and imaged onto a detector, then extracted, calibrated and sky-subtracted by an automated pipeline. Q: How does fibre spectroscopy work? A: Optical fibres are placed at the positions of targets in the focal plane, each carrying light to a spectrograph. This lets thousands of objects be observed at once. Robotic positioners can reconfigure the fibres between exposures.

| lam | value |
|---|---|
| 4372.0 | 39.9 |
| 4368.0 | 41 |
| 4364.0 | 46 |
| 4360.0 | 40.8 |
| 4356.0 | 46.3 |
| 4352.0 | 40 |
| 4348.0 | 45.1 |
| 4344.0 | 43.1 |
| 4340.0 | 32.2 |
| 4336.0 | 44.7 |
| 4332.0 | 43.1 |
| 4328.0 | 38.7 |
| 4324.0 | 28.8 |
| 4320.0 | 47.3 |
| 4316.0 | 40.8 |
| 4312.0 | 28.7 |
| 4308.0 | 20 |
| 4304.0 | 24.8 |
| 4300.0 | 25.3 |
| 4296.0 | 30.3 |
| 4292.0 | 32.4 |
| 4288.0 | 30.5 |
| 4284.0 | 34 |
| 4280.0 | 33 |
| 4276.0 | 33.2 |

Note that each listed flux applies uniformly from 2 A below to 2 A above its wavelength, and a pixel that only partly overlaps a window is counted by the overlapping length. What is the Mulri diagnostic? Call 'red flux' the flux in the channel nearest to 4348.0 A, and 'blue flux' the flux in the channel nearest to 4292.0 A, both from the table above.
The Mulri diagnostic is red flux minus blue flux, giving 13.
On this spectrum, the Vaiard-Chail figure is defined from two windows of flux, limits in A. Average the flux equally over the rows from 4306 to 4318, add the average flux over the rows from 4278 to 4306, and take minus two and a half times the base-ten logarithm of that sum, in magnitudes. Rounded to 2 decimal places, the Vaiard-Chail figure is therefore -4.44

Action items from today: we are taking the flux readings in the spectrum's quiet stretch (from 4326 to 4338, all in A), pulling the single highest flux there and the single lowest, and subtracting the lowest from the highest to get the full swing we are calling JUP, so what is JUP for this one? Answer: 6.0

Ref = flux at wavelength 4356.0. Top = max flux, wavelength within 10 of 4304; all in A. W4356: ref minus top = 16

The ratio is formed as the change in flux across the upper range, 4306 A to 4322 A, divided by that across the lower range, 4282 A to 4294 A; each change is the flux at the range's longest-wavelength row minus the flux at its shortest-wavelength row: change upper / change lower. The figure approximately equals -17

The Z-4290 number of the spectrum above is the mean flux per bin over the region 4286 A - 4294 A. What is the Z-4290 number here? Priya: 31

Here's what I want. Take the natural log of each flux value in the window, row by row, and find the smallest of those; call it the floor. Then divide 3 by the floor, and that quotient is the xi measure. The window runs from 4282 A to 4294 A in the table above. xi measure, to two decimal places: 0.88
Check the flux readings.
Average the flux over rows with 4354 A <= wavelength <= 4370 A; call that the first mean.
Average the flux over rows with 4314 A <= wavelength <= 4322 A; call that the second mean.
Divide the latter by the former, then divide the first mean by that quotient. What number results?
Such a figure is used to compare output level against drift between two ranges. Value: 43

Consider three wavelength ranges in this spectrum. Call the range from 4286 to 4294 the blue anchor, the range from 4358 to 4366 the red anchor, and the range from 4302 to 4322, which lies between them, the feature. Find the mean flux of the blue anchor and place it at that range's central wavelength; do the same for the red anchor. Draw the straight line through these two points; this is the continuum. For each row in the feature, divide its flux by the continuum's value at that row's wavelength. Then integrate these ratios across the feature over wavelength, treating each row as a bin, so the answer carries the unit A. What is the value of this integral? 18.3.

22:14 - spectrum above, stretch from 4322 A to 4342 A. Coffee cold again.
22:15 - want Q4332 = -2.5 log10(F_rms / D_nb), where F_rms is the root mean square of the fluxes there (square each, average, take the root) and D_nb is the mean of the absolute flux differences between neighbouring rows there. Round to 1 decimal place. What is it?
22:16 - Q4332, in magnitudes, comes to -1.8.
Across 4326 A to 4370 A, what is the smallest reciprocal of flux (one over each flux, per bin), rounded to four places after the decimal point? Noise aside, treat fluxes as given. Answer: 0.0216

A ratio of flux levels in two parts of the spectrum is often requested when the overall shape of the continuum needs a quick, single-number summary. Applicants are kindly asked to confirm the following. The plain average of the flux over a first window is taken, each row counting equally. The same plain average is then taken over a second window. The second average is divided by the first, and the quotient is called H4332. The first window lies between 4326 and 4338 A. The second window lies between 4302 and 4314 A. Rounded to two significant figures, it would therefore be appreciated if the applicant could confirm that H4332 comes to 0.58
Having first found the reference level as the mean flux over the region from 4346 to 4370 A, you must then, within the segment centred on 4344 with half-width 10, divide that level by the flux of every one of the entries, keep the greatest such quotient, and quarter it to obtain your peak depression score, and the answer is 0.34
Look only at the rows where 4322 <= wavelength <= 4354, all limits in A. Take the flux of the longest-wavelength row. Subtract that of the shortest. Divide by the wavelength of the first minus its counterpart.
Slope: 0.40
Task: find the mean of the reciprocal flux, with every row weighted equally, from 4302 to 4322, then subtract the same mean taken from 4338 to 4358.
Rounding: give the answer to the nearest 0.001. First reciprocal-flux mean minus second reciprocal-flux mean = 0.010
